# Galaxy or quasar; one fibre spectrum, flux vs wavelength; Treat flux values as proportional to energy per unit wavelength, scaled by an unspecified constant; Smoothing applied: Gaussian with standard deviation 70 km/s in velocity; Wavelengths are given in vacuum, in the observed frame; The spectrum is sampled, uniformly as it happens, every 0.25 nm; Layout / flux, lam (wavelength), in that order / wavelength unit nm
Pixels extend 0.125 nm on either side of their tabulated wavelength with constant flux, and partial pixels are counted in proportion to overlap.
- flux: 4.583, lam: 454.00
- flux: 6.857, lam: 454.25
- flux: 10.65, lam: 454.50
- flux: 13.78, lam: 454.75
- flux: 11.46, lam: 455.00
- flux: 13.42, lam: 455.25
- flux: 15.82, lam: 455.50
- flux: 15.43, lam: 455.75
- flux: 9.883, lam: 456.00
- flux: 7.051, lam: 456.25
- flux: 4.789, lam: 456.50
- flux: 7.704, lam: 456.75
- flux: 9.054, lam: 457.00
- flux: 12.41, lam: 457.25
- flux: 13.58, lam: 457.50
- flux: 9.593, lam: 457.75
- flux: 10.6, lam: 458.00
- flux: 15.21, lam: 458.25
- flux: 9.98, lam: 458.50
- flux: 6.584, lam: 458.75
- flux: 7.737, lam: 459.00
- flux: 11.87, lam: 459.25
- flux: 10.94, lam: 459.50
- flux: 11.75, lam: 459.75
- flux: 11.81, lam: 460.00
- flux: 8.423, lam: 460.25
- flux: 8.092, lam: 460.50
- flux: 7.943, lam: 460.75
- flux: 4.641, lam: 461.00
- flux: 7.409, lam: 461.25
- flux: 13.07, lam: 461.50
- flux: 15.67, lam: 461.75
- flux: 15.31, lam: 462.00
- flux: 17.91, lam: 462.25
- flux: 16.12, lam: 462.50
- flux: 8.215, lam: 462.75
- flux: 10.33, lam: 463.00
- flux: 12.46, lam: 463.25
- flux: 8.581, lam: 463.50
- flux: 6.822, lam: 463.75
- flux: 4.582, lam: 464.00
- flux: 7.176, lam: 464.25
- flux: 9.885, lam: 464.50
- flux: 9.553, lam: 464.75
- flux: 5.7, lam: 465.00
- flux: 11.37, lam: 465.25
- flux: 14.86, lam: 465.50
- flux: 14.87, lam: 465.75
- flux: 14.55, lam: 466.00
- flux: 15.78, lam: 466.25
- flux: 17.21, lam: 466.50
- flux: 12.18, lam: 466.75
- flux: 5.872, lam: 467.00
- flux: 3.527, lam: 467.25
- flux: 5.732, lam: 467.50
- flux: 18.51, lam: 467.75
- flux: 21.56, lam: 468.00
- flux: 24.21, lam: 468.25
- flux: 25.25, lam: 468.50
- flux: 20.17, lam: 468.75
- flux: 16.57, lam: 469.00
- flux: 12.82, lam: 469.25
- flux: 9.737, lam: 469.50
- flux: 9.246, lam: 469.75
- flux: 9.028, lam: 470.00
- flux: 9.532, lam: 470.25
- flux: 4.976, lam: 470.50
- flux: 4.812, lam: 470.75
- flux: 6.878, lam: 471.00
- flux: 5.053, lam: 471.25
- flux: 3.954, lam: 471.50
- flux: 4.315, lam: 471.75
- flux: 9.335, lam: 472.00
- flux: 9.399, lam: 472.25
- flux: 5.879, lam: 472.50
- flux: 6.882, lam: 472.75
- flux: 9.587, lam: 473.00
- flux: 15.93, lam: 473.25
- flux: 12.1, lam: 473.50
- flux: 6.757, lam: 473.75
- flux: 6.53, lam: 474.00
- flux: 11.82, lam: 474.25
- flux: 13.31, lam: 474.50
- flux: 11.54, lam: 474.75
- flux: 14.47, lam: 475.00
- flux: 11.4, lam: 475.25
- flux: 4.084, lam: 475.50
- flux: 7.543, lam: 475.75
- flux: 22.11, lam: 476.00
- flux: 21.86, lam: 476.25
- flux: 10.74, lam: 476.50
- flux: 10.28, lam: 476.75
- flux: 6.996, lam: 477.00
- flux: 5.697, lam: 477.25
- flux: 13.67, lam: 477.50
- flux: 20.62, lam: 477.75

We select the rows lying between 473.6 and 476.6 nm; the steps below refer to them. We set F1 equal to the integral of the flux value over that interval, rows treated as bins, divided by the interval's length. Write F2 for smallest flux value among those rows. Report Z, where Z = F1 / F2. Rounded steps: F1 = 11.9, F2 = 4.084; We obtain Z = 2.9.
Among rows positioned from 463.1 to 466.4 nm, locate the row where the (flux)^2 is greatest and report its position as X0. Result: 466.25 nm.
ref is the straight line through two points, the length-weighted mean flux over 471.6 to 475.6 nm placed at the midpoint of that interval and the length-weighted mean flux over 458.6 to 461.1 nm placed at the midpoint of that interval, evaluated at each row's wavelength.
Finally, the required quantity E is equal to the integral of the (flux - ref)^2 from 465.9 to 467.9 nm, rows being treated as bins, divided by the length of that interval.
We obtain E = 37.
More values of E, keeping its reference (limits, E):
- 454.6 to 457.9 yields 15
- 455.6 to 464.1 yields 14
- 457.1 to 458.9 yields 11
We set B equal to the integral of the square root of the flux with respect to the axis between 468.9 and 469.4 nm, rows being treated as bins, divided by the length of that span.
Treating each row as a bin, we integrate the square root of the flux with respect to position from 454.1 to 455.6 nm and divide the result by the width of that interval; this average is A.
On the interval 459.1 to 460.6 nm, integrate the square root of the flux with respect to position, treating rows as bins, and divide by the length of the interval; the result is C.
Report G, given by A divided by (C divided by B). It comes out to 4.0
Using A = 3.41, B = 3.78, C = 3.23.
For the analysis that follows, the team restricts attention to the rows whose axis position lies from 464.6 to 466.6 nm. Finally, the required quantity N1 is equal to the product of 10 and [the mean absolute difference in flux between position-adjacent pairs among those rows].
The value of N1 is 23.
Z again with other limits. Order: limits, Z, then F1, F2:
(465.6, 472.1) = 3.3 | 11.8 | 3.527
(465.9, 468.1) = 3.6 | 12.6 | 3.527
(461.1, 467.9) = 3.2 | 11.2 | 3.527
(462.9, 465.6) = 2.0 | 9.1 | 4.582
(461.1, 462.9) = 1.8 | 13.2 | 7.409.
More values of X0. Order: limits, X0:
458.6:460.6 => 459.25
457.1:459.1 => 458.25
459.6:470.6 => 468.50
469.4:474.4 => 473.25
